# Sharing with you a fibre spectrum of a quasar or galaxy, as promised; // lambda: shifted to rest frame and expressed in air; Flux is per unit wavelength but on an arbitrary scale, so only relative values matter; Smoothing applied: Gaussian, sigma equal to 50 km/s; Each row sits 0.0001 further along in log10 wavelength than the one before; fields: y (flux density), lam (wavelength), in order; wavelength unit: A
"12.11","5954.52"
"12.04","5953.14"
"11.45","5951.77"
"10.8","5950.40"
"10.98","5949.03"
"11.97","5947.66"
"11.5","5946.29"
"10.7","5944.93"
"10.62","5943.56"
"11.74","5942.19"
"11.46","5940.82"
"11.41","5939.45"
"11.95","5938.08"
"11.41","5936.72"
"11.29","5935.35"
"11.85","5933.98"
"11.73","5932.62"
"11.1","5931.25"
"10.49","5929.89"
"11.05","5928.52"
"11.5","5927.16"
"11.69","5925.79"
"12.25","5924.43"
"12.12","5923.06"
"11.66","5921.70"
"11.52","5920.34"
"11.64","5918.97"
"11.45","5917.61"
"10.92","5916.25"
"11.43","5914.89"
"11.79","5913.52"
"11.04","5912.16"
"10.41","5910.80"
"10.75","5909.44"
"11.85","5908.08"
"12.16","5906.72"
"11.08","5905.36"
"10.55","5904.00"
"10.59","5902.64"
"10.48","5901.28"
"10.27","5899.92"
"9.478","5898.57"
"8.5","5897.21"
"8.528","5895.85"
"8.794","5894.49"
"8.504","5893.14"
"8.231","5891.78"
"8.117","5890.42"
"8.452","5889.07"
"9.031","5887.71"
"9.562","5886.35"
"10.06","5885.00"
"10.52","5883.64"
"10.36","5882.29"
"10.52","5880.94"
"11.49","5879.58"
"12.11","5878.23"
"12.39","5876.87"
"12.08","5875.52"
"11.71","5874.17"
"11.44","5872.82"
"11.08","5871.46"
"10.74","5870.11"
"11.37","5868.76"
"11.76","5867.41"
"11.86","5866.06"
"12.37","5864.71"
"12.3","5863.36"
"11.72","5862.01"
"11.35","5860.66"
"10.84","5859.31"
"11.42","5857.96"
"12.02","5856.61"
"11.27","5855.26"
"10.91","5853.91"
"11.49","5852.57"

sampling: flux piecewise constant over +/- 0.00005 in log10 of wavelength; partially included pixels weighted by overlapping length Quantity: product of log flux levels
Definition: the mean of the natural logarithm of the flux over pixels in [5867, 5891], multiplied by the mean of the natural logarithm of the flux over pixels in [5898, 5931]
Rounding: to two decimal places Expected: 5.70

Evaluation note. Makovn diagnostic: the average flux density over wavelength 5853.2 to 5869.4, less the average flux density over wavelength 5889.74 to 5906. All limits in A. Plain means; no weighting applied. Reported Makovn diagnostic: 2.2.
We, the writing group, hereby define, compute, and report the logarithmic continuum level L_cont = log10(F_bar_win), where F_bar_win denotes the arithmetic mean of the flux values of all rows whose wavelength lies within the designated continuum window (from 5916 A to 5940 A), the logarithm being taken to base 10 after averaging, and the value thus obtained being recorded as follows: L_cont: 1.061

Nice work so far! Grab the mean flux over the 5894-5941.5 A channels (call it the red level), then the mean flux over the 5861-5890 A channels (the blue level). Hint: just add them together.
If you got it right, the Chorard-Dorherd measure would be 22.1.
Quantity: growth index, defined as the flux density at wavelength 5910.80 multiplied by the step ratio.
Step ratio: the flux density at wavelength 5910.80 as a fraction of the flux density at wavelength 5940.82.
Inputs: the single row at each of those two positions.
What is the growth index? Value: 9.5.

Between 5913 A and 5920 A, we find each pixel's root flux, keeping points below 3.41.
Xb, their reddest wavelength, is 5917.61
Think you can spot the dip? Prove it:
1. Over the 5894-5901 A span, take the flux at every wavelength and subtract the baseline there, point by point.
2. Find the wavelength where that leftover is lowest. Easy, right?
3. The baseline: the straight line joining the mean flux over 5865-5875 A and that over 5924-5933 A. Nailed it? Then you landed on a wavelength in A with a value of 5897.21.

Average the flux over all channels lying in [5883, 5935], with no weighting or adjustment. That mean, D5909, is 10.56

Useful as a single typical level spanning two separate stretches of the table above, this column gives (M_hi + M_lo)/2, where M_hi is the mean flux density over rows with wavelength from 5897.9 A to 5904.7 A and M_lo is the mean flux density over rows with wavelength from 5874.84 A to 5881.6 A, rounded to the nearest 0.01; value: 11.00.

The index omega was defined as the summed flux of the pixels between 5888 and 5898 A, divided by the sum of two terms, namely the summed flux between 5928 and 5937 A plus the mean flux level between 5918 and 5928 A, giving 0.652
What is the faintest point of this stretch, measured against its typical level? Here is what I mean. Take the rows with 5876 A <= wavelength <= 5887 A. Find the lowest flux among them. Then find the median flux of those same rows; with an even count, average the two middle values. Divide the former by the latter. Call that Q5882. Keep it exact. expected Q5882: 0.91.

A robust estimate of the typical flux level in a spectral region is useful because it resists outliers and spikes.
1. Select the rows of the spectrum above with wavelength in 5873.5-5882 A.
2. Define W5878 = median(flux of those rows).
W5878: 11.9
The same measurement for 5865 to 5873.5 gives 11.4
